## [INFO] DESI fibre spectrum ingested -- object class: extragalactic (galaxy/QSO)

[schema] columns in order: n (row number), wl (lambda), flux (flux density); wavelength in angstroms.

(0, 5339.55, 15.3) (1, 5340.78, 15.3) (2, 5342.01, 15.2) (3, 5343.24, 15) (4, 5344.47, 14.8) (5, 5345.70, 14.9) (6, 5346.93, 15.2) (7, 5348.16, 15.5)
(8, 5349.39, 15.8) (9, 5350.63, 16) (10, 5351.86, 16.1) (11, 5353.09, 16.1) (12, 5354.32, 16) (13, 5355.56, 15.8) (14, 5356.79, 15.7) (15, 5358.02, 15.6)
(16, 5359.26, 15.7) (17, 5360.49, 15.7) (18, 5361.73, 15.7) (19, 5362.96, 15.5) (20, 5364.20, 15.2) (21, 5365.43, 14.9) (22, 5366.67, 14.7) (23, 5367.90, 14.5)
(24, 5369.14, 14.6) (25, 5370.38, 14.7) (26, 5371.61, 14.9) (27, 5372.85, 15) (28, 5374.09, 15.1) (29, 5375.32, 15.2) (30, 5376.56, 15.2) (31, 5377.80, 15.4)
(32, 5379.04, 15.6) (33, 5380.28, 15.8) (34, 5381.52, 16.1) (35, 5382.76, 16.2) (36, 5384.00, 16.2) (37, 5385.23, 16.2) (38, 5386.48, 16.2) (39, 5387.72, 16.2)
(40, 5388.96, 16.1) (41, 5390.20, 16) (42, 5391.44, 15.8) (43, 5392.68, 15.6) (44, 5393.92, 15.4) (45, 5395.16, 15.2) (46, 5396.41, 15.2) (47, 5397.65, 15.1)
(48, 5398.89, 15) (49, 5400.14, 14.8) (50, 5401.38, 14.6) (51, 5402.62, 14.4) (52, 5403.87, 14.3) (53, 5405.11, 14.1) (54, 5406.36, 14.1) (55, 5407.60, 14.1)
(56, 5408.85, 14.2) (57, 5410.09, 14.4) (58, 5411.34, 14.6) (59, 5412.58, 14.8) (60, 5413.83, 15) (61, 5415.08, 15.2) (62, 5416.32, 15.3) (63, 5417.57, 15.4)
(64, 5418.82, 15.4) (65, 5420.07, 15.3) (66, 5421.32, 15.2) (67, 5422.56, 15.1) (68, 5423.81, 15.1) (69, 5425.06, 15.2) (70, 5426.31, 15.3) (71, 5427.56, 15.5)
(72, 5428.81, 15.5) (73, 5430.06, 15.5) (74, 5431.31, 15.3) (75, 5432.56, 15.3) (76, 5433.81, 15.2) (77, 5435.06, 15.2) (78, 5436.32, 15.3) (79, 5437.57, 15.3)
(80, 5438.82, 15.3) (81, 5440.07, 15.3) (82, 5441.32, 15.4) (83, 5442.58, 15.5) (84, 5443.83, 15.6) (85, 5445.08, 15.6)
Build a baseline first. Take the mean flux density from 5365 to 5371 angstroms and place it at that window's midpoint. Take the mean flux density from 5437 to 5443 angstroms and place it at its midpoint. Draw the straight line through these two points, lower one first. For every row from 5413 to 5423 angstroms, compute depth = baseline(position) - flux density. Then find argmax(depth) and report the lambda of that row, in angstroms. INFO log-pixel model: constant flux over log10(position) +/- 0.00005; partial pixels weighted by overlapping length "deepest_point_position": 5413.83 angstroms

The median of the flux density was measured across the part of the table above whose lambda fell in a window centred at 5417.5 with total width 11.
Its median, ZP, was 15.2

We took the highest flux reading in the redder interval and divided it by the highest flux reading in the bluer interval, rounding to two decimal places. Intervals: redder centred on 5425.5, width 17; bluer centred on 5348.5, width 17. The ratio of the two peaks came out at 0.96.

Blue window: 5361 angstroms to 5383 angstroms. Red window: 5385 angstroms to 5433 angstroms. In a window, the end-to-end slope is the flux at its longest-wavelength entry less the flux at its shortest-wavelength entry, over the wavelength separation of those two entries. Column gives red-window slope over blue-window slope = -0.80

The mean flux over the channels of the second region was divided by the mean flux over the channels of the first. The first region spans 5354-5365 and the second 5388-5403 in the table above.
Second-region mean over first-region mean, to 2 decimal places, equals 0.98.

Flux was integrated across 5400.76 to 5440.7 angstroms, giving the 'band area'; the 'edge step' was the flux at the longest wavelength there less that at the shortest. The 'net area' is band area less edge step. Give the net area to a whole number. 598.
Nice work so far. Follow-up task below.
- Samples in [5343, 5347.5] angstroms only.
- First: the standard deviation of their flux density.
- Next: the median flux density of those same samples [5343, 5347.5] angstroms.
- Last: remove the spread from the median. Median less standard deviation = 14.8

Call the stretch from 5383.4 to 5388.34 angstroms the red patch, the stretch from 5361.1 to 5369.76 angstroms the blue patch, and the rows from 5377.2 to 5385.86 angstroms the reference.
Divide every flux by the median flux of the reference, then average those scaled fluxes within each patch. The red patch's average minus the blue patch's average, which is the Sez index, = 0.07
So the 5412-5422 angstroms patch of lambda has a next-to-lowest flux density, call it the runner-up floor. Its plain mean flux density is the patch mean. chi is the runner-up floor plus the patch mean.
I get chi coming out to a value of 30.2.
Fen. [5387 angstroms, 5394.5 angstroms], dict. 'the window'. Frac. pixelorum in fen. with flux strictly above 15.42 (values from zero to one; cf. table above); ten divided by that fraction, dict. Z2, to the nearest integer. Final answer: 12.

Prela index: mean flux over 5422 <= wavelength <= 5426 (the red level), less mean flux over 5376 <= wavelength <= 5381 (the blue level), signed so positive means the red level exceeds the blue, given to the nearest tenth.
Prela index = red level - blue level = -0.4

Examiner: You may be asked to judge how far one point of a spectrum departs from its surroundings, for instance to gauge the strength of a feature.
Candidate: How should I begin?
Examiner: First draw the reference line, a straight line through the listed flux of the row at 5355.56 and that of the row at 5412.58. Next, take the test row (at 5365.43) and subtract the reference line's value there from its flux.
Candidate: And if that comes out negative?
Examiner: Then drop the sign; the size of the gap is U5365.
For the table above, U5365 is 0.73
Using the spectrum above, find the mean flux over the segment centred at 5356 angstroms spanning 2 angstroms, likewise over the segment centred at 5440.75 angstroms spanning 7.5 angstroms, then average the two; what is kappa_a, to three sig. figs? 15.6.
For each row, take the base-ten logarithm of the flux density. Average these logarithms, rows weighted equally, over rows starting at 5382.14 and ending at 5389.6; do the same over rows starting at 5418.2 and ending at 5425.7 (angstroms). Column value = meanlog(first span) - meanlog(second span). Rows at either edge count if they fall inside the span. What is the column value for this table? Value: 0.027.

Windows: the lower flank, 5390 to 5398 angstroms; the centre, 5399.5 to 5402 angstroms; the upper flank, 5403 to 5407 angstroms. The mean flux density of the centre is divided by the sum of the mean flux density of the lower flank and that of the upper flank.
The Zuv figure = 0.496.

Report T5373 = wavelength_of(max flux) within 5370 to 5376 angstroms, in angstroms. 5375.32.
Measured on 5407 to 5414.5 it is 5413.83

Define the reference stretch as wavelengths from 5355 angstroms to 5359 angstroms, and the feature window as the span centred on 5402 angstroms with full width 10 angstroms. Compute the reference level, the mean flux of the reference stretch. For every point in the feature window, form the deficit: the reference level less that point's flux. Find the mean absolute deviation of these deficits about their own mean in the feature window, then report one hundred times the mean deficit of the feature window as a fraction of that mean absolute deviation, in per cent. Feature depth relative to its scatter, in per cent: 354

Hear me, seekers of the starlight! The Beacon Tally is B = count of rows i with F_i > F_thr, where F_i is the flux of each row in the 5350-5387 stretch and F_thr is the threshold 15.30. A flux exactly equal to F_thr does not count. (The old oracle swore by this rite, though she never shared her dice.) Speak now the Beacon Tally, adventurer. 19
